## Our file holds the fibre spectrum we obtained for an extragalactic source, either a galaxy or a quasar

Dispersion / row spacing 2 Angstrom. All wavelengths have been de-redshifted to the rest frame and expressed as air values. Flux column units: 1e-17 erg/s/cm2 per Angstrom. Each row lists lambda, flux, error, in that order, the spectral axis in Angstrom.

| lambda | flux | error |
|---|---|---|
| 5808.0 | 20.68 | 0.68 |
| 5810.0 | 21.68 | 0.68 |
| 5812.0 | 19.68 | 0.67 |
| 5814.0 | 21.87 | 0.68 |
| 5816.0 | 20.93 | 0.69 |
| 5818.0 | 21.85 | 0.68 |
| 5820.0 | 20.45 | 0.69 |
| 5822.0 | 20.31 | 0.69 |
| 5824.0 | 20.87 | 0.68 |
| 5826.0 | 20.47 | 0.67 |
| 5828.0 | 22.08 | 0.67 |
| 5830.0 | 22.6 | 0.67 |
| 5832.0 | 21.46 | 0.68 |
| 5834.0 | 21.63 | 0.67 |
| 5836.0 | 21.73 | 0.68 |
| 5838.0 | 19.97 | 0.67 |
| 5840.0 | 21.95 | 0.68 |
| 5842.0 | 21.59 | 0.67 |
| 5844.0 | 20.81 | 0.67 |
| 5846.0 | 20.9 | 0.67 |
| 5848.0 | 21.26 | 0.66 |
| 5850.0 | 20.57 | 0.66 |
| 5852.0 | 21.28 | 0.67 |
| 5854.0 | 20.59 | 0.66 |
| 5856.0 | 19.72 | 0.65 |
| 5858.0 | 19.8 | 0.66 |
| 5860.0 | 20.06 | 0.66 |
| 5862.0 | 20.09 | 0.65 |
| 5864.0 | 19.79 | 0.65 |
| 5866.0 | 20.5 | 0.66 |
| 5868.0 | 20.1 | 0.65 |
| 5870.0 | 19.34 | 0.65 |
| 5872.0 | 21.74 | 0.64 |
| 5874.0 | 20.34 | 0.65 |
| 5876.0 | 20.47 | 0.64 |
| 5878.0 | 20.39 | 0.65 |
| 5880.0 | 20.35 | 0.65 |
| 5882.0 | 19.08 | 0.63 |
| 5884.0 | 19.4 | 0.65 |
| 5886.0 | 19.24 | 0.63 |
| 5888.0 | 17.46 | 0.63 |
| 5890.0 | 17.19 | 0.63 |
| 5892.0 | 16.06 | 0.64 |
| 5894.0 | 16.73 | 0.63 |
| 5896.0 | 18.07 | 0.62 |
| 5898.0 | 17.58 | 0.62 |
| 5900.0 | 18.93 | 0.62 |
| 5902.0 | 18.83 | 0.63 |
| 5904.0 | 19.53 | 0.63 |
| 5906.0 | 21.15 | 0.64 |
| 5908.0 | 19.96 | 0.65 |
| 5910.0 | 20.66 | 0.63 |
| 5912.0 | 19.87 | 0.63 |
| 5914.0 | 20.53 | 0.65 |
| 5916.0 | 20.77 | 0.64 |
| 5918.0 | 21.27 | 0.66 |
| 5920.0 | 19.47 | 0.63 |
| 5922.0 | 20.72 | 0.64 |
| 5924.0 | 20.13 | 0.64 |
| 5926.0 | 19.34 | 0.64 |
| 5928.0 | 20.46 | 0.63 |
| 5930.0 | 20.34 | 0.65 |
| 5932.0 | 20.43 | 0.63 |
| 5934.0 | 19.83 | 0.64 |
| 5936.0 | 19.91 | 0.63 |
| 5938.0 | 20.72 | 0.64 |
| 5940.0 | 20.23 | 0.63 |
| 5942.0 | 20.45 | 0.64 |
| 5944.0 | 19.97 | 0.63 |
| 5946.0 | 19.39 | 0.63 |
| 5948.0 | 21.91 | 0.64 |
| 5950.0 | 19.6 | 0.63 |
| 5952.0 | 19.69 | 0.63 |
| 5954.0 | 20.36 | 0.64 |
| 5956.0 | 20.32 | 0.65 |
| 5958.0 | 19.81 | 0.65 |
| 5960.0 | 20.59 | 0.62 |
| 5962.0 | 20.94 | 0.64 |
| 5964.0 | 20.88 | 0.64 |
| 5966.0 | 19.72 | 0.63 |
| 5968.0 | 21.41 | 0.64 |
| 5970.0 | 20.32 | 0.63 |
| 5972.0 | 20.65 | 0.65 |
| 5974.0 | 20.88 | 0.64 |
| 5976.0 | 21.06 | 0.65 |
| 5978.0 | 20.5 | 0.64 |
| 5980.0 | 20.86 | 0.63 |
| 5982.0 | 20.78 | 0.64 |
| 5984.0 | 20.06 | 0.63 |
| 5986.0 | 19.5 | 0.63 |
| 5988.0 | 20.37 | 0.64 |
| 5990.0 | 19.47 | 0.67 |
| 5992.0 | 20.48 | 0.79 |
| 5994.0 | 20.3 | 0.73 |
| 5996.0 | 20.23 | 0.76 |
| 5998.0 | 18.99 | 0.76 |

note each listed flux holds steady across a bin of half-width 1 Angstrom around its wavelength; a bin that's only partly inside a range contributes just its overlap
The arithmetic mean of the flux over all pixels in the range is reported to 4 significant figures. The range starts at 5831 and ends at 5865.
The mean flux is 20.78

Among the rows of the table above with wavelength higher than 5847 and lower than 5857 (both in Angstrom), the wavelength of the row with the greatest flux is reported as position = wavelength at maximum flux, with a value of 5852.0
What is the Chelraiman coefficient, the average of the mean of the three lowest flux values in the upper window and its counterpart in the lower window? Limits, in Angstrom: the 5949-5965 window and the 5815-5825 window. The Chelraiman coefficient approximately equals 20.1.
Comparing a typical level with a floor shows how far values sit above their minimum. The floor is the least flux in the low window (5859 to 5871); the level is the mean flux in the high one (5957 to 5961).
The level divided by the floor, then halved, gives 0.522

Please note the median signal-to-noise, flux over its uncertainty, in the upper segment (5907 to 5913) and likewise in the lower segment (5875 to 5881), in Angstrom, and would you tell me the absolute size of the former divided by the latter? 1.005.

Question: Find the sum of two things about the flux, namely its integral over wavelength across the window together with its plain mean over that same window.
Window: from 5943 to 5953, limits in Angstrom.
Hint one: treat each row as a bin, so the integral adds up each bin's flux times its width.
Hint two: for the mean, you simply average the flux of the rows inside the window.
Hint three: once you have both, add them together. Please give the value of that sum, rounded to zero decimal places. 221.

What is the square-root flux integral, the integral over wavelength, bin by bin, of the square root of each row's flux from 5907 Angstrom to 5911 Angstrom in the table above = 18.0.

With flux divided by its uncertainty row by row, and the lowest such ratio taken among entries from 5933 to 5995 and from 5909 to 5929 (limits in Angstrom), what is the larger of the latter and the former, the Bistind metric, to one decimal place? 30.2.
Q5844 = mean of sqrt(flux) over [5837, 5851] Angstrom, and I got 4.58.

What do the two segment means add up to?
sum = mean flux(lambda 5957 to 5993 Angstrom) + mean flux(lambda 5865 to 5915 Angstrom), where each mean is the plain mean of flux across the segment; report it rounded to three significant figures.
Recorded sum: 39.8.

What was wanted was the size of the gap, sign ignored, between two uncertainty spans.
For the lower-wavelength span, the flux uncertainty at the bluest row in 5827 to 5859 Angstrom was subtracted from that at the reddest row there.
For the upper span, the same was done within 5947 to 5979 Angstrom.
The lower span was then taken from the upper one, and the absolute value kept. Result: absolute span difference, 0.010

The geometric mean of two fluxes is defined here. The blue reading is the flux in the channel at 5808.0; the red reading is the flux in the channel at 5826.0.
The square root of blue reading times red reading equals 20.6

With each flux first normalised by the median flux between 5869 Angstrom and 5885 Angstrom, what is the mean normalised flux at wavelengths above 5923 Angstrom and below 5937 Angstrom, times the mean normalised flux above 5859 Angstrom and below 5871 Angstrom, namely 0.97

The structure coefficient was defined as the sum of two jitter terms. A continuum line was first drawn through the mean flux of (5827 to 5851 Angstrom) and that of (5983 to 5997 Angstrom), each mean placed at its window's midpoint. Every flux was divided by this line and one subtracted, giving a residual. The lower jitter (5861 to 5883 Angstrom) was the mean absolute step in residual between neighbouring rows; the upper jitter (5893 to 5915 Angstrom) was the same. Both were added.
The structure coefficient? 0.078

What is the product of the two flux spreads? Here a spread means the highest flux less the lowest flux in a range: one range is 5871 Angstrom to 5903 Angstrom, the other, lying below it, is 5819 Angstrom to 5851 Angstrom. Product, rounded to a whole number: 15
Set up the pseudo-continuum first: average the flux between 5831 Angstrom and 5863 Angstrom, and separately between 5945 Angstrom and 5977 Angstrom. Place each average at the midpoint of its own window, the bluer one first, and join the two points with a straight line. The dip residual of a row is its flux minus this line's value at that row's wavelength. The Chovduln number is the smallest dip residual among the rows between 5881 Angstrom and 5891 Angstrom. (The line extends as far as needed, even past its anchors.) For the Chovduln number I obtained -3.5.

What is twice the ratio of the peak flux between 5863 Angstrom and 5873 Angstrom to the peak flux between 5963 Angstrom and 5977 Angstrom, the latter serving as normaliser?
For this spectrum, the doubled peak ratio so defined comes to 2.03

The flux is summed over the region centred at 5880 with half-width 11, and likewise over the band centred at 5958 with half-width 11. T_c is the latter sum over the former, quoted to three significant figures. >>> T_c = 1.05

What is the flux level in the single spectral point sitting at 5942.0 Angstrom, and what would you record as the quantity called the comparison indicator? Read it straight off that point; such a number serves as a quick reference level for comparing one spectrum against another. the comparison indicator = 20.45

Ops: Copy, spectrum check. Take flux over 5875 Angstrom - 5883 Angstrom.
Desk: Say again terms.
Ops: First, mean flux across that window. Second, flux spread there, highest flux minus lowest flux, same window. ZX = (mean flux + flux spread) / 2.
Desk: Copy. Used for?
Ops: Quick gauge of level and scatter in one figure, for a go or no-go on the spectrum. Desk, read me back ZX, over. 10.73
